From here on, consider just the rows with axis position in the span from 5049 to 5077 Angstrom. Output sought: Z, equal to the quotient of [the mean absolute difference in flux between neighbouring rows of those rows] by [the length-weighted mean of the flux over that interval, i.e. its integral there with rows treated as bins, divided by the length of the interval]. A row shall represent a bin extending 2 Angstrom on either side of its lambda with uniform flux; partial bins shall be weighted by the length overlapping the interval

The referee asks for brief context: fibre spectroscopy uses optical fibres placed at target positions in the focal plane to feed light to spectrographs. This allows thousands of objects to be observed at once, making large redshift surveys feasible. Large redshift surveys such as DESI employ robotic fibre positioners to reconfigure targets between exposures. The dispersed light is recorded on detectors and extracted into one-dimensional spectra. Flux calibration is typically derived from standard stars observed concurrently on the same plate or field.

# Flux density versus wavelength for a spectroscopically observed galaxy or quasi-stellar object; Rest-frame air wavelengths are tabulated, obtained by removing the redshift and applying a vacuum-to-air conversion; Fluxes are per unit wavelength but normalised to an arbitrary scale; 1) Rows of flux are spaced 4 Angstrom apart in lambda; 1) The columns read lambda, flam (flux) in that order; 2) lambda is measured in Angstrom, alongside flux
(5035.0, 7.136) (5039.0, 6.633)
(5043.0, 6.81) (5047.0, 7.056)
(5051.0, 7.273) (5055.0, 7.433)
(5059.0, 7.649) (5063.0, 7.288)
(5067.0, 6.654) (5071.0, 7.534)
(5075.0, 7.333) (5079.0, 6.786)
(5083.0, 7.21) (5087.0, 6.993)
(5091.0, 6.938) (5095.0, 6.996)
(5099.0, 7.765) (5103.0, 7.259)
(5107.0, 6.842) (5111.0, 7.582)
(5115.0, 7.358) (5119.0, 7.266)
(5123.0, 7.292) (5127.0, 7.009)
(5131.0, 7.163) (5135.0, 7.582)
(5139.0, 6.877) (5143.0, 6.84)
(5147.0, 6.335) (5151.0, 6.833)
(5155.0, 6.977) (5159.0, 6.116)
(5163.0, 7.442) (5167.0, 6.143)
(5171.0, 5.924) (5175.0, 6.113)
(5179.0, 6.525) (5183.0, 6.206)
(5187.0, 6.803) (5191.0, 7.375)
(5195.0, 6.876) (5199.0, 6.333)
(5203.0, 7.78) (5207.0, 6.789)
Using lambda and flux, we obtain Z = 0.06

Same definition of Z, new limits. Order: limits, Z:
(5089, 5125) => 0.05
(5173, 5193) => 0.07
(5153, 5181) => 0.11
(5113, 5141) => 0.04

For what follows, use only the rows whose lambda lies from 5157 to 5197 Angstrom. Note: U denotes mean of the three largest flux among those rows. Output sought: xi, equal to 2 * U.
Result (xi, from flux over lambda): 14.5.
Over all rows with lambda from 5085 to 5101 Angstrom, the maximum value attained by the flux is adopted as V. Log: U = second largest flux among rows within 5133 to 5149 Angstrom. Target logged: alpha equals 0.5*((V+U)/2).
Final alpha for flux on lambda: 3.66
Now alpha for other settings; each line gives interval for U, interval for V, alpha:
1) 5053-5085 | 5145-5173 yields 3.74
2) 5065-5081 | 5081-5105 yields 3.77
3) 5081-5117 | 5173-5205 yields 3.84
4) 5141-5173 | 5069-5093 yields 3.63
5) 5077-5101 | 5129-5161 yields 3.70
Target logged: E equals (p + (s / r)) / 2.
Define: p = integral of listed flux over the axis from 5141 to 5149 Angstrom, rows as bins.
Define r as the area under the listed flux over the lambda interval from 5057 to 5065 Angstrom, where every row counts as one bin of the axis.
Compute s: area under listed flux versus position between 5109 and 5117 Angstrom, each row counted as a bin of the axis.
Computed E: 26.9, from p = 52.7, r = 59.7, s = 59.8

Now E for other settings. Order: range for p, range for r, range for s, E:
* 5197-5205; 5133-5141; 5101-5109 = 28.7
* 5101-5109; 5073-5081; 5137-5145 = 28.7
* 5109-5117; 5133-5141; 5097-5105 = 30.4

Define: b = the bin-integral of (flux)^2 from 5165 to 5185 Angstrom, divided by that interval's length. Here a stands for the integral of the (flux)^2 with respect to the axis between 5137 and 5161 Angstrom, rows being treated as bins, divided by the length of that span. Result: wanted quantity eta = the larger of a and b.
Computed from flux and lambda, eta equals 44.5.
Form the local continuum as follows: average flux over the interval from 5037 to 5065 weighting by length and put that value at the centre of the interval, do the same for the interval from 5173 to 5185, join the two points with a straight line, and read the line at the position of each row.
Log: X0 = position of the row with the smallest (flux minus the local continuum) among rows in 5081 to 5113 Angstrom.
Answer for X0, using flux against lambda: 5091.0 Angstrom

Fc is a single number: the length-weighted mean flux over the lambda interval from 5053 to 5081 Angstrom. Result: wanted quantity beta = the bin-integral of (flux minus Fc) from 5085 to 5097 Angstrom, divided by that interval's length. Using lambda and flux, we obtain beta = -0.26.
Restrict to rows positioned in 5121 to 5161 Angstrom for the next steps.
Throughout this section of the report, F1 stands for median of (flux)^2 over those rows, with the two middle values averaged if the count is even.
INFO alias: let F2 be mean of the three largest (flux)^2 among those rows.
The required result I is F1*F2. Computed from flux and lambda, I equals 2591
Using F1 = 48.0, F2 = 54.0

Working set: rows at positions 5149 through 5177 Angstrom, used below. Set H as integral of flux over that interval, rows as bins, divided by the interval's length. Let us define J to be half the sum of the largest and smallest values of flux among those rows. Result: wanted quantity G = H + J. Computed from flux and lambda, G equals 13.2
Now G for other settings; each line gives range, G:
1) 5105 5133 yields 14.4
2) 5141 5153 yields 13.3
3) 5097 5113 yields 14.7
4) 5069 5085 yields 14.4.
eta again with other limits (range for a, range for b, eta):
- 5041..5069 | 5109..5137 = 53.6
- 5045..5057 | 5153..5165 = 52.6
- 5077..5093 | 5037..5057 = 49.7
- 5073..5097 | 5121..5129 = 51.1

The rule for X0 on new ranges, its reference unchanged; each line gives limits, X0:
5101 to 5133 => 5107.0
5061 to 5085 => 5067.0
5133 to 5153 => 5147.0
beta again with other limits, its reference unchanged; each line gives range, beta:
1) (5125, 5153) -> -0.29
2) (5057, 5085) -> -0.03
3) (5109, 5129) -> 0.06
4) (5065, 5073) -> -0.15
